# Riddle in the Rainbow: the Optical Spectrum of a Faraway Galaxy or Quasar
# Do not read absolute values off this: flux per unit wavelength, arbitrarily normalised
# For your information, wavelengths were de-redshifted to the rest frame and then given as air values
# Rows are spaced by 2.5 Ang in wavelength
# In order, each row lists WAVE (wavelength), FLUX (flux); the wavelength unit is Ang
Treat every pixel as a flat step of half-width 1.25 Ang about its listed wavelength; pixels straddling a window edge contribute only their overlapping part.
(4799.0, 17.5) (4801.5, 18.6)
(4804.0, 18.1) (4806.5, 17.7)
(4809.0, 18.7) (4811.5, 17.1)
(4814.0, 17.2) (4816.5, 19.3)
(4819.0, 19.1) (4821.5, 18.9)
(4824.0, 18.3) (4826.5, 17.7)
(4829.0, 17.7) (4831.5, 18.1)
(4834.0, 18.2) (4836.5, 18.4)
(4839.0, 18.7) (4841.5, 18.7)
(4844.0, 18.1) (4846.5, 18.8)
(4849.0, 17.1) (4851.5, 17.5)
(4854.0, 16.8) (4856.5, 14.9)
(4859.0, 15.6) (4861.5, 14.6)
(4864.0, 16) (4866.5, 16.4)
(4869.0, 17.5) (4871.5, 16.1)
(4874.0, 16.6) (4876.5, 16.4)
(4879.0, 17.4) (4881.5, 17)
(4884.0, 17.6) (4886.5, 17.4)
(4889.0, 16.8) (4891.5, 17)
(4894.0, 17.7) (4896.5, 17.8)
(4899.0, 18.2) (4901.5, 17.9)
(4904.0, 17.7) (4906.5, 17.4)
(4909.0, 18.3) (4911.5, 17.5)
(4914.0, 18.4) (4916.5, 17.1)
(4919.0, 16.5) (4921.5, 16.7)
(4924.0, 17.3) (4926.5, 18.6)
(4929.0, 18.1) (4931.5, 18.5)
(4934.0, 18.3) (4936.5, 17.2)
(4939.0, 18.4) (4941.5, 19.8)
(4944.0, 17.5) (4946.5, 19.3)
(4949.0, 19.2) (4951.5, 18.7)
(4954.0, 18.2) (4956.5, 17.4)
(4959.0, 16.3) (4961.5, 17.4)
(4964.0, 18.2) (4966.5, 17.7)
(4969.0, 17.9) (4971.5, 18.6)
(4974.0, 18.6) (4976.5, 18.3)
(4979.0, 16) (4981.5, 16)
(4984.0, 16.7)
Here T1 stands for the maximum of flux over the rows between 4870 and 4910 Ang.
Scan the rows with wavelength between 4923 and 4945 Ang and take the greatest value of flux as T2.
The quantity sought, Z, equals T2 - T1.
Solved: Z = 1.5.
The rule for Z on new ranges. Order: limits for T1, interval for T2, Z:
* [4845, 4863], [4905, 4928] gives -0.2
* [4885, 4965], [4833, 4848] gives -1.0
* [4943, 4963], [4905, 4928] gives -0.7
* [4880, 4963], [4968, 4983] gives -1.2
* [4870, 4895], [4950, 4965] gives 1.0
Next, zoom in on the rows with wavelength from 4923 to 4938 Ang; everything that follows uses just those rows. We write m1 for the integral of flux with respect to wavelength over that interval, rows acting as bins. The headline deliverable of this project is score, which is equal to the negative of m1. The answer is -270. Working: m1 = 270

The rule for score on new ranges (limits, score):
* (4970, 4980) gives -179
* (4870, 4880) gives -166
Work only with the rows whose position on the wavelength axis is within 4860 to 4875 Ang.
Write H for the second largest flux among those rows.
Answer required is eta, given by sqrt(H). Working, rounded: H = 16.6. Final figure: 4.07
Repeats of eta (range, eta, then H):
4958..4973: 4.27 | 18.2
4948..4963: 4.32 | 18.7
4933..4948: 4.39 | 19.3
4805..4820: 4.37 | 19.1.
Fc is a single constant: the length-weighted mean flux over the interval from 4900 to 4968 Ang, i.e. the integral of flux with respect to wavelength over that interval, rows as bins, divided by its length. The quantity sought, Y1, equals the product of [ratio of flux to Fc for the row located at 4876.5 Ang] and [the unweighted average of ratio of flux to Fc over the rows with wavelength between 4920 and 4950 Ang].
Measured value 0.93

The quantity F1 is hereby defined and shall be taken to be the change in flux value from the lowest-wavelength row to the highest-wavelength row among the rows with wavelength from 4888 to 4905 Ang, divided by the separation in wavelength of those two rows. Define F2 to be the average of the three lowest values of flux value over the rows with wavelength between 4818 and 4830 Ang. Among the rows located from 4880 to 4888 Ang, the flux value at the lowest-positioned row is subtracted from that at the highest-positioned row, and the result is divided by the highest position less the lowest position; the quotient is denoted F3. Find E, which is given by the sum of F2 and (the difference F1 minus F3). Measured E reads 17.88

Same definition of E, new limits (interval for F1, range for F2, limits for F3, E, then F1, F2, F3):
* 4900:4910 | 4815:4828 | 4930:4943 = 18.22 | 0.05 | 18.3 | 0.13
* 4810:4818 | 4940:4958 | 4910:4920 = 18.27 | 0.44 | 17.7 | -0.13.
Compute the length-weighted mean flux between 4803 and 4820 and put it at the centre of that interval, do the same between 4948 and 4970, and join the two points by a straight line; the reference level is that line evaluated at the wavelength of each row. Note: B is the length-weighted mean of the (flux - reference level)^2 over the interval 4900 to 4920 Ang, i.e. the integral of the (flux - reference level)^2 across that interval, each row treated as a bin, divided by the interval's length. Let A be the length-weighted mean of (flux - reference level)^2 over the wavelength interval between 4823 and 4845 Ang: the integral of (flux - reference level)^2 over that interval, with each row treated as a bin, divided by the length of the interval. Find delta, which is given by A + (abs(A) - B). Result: -0.17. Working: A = 0.14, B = 0.4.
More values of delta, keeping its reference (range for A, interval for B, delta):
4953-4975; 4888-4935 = 0.47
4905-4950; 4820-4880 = -0.44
